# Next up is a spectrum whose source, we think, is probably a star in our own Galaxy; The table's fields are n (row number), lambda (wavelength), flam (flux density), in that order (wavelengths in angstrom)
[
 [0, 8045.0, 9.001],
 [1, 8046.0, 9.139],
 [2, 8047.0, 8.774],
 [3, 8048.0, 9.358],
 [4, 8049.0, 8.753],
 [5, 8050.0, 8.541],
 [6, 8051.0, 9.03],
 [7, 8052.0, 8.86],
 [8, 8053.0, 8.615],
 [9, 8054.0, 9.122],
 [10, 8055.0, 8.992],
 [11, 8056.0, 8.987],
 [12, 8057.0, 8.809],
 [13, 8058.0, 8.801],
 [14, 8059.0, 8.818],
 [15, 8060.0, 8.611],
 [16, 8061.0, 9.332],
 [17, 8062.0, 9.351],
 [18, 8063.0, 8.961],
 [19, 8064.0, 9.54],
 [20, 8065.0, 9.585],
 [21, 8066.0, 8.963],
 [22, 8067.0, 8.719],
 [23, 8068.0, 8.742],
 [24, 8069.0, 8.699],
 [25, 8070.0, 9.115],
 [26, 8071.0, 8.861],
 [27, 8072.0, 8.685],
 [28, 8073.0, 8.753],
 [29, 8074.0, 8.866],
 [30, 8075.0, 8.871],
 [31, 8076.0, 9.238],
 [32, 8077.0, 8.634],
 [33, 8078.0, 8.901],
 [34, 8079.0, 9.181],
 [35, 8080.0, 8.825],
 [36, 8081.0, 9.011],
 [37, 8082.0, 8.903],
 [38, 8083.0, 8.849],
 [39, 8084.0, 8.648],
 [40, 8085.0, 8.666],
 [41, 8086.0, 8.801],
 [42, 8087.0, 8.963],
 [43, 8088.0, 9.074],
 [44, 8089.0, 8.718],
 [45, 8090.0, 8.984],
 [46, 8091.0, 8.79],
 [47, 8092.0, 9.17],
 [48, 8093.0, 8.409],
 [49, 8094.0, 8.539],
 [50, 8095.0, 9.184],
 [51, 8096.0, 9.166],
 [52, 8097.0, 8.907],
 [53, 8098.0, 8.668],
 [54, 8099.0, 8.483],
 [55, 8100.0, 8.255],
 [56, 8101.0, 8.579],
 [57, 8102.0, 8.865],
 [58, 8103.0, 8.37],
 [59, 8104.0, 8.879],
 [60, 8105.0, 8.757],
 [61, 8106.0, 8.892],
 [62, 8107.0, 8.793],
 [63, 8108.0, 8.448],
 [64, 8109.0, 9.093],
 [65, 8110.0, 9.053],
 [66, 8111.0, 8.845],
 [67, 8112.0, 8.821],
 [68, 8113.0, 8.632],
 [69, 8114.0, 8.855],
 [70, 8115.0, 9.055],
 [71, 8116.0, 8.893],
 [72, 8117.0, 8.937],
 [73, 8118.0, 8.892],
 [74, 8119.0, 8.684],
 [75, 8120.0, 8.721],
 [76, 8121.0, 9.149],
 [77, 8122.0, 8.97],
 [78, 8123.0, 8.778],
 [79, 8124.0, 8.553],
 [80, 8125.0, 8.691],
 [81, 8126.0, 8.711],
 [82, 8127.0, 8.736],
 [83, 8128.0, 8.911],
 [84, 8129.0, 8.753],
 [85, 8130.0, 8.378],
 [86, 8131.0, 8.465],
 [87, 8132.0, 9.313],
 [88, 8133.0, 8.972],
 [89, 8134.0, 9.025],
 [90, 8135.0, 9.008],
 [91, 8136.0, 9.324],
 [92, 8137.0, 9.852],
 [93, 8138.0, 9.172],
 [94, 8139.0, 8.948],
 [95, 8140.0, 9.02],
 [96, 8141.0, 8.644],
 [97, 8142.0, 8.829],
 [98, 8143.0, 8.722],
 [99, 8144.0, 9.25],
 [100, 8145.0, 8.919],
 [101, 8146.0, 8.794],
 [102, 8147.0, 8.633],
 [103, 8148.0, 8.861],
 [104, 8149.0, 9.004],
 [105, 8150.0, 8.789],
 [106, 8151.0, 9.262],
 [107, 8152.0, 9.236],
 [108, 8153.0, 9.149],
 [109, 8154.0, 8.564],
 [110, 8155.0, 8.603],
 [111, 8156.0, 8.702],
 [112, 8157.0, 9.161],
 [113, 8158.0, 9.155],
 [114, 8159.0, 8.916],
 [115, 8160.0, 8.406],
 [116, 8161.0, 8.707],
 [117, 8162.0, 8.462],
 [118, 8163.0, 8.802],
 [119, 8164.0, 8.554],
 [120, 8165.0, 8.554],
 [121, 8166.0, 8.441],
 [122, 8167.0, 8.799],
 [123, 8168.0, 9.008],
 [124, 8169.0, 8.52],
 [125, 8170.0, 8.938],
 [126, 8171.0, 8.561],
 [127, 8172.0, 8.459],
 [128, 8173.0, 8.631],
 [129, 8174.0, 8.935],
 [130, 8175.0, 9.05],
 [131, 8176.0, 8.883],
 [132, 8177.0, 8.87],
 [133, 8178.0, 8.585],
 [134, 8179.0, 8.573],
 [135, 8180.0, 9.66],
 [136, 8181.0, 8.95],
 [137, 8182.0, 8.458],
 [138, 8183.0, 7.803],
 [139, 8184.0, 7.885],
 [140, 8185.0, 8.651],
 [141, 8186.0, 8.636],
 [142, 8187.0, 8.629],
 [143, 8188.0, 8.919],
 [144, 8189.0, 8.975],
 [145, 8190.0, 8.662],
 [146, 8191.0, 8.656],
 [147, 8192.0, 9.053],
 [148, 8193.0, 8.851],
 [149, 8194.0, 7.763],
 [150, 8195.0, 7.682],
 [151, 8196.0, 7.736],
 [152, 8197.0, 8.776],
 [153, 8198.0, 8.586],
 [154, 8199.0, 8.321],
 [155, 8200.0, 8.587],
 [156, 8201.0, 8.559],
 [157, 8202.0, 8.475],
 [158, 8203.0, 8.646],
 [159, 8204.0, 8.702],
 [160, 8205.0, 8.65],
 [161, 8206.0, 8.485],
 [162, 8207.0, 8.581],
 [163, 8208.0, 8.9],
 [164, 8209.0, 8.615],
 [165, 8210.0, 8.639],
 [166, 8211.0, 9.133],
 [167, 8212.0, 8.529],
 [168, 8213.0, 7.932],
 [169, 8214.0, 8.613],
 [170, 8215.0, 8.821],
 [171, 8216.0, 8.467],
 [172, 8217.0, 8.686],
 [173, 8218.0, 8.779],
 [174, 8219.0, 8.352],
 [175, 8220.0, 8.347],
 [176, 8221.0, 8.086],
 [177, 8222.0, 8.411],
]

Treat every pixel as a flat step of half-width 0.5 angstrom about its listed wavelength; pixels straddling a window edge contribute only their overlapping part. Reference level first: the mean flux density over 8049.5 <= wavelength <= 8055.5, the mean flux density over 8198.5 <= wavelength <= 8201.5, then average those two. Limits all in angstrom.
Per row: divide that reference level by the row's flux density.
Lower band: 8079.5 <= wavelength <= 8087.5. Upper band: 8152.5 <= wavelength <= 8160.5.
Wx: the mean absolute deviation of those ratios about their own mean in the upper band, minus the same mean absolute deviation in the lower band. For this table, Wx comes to 0.018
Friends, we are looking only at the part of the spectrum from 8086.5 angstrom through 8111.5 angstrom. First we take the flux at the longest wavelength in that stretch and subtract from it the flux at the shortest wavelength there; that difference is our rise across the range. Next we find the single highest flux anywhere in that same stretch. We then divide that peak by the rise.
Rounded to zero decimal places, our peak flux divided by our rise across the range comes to -78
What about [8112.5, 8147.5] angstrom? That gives 9852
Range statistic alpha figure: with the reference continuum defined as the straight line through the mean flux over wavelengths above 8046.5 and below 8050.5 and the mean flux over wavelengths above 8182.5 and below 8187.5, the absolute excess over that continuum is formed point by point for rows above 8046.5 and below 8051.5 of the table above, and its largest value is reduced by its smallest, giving 0.41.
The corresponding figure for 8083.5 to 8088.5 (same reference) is 0.33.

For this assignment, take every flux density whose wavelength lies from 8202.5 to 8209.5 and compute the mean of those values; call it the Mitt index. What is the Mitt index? 8.65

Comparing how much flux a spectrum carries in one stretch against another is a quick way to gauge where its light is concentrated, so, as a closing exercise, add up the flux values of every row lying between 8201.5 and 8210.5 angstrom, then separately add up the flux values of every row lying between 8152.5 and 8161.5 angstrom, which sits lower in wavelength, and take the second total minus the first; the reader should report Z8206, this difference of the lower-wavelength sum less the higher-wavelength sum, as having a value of 1.7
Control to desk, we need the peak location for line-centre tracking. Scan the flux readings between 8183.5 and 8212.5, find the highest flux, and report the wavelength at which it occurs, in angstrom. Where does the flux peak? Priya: 8211.0 angstrom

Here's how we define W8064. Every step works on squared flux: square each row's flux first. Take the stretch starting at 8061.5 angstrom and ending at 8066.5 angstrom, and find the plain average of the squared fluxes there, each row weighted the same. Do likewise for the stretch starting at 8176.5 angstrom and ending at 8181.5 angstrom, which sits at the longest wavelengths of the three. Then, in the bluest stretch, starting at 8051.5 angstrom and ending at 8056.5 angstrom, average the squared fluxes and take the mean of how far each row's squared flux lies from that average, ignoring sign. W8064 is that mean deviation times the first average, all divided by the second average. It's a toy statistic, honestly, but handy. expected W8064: 2.7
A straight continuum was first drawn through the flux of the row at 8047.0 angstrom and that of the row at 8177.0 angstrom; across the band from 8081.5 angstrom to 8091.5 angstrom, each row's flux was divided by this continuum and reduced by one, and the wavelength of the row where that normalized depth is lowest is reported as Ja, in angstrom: 8084.0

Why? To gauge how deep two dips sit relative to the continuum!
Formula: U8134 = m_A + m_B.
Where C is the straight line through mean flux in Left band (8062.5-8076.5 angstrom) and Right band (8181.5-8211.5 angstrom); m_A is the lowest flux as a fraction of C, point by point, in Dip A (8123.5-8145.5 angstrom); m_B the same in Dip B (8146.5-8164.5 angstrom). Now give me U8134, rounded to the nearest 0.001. 1.927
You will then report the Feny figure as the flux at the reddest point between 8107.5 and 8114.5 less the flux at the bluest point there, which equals 0.41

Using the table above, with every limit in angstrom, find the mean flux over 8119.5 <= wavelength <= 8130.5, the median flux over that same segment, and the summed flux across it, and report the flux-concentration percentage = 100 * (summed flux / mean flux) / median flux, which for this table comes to 126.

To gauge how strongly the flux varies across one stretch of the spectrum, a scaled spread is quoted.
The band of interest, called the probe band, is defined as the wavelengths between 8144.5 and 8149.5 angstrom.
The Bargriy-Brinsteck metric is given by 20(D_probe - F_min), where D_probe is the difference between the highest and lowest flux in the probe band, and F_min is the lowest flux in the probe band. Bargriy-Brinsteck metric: -165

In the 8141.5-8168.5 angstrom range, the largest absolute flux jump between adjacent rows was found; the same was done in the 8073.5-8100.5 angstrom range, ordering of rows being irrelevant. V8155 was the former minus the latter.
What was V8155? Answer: -0.18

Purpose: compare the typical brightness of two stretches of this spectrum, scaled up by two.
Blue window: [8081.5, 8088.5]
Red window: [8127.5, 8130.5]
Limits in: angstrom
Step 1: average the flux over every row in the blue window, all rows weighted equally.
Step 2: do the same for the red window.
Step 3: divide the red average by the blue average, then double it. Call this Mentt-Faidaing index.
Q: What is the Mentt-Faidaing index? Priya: 1.96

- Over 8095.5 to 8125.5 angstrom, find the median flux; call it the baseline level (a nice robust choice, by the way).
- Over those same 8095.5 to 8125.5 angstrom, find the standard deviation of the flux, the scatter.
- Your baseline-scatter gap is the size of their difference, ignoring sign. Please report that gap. 8.61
